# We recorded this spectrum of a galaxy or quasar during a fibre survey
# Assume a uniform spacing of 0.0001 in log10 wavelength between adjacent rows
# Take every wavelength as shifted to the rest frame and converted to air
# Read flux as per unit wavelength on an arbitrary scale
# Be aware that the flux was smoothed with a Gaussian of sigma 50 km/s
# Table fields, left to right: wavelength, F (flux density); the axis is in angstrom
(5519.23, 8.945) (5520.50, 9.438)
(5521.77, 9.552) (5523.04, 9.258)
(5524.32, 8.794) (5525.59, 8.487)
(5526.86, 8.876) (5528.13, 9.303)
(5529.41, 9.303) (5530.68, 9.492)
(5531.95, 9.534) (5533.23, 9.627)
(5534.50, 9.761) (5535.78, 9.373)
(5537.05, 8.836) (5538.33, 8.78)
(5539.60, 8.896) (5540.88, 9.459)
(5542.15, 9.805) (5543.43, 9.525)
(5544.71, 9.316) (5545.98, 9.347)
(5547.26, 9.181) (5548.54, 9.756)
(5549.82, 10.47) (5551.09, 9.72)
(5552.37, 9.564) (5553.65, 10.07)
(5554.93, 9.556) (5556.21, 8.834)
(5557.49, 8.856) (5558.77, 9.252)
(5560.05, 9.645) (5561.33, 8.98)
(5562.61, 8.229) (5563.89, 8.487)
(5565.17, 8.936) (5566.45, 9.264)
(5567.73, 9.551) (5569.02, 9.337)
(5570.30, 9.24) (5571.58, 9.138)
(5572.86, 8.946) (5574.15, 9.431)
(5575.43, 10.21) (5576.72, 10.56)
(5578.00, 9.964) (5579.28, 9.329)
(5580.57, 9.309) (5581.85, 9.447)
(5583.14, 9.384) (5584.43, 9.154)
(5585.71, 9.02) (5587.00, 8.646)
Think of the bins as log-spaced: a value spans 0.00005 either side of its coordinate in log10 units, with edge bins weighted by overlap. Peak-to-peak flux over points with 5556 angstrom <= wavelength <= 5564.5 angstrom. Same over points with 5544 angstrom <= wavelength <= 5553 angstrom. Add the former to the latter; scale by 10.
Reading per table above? 27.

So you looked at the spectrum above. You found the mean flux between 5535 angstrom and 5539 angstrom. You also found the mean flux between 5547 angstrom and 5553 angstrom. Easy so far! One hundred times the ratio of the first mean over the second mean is 92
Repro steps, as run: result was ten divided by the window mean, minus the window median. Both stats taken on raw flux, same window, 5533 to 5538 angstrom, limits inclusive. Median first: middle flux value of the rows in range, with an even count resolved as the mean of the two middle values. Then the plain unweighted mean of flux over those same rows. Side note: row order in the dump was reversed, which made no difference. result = -8.4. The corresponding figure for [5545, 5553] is -8.6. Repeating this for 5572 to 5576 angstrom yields -8.4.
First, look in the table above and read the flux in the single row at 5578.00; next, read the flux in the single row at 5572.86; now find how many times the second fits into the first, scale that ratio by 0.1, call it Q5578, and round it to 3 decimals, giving 0.111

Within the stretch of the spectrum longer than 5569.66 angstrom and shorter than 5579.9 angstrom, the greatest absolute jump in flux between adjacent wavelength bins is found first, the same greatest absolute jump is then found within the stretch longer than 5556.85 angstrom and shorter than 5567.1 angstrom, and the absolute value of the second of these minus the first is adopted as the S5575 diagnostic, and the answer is 0.03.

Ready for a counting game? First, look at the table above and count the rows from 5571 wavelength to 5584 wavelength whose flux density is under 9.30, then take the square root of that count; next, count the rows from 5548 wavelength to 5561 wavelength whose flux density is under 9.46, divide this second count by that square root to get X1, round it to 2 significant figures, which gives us 2.1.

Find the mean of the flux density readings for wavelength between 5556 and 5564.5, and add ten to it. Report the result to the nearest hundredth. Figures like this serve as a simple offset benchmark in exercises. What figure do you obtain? 18.90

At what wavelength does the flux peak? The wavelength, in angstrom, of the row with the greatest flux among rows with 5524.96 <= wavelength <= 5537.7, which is 5534.50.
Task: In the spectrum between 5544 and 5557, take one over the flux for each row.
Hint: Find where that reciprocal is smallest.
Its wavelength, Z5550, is 5549.82 angstrom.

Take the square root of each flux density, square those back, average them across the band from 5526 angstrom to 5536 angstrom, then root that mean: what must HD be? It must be 3.07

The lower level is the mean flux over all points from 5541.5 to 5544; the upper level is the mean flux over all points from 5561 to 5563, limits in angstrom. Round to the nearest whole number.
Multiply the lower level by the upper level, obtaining 83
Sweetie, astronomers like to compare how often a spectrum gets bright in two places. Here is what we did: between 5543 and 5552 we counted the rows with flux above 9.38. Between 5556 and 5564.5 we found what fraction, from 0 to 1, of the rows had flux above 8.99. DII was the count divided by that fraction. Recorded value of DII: 14.0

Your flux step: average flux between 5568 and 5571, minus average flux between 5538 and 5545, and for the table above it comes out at -0.01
